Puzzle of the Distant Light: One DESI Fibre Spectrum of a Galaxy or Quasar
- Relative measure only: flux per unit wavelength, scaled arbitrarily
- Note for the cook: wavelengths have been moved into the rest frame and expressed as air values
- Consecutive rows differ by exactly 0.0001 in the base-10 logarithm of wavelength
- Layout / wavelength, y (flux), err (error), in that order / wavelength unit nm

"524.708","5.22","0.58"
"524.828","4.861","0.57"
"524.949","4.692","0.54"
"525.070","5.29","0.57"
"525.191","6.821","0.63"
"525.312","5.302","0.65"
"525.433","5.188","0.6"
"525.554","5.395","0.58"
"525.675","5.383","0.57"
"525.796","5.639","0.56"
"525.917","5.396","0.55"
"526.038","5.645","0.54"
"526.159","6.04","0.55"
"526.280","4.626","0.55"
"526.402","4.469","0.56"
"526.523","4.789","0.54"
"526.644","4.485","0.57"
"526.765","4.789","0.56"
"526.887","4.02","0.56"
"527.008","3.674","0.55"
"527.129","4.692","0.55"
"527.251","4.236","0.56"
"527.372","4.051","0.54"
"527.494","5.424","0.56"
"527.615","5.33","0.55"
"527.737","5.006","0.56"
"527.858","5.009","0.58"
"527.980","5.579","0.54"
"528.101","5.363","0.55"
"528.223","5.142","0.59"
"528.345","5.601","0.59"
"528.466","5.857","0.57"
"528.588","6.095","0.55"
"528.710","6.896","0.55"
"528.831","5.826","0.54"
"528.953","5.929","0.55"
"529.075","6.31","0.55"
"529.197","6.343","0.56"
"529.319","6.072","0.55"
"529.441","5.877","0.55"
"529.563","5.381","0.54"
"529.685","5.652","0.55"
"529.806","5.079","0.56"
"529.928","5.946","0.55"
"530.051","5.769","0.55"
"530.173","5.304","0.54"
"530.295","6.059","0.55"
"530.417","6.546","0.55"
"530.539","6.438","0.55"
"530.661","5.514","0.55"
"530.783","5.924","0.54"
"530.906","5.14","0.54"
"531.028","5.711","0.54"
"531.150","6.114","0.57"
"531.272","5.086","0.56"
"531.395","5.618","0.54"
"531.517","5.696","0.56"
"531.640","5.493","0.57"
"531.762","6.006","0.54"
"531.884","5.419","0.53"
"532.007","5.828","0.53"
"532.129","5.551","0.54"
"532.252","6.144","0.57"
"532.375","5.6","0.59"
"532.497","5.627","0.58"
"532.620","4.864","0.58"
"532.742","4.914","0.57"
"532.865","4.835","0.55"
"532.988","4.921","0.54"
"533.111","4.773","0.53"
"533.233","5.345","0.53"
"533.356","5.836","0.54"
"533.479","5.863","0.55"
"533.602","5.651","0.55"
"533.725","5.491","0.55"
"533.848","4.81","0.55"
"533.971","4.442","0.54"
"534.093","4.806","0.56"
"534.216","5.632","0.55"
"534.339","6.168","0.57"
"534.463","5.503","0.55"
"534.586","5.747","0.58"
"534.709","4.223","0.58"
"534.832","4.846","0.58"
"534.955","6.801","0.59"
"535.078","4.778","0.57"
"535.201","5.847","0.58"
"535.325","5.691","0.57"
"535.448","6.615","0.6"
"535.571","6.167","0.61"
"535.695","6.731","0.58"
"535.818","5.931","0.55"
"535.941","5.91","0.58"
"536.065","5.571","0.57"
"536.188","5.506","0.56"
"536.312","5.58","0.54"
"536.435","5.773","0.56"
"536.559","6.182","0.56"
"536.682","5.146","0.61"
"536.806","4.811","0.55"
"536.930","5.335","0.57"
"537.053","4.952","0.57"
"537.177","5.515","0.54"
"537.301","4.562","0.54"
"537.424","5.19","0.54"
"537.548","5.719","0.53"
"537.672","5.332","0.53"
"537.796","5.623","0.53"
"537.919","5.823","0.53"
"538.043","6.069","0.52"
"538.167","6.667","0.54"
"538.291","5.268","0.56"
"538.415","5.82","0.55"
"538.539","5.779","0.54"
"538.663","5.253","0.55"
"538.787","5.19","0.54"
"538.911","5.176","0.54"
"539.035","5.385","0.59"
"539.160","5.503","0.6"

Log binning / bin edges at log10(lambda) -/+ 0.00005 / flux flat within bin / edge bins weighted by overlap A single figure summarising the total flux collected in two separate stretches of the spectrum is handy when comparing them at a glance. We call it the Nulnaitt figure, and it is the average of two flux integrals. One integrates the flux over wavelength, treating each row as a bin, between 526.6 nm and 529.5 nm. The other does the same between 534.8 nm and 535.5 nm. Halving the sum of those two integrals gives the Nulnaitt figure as 10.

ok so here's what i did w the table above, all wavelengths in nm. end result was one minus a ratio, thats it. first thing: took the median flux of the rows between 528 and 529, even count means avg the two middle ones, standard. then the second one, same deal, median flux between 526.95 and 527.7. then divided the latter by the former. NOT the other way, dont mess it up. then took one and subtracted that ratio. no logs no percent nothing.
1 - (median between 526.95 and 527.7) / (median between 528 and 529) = 0.24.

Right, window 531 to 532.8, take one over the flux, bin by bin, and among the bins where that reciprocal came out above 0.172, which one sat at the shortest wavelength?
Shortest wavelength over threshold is 531.028 nm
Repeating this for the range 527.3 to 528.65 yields 527.372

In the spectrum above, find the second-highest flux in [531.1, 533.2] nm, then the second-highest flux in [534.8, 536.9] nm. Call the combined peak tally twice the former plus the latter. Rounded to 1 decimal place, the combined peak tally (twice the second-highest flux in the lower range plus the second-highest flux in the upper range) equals 19.0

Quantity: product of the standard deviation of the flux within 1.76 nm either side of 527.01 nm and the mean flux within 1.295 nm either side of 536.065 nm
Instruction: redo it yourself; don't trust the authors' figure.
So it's 3.9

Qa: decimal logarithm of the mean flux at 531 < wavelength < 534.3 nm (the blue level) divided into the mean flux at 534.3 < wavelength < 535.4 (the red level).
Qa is 0.01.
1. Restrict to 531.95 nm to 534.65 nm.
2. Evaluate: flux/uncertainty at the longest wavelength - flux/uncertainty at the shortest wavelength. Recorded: -1.1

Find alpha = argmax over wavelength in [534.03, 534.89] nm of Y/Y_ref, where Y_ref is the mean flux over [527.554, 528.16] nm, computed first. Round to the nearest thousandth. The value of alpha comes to 534.339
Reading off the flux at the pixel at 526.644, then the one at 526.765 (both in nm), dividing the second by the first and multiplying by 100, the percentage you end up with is 107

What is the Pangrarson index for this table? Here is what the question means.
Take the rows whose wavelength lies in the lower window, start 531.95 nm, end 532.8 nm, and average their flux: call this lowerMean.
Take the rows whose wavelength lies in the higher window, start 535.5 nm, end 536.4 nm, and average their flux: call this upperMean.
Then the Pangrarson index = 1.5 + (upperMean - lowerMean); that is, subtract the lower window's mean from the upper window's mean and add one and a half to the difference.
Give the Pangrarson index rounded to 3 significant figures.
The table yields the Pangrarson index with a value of 1.91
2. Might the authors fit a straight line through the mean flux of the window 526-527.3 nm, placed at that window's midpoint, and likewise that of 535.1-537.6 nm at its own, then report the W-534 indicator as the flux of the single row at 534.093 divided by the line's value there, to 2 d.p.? 0.89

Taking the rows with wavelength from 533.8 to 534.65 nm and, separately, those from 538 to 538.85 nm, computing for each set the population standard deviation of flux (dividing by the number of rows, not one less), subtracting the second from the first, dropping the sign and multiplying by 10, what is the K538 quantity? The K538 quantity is 0.78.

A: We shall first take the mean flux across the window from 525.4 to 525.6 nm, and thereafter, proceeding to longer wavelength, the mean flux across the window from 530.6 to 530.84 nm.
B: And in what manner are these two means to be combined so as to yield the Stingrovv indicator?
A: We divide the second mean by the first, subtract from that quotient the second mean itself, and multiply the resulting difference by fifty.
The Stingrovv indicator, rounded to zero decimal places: -232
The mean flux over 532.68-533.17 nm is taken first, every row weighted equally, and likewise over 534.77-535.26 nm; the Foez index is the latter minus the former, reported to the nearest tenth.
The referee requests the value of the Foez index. 0.7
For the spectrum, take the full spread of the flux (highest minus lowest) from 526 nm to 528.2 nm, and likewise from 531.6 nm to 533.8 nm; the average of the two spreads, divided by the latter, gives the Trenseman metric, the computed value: 1.4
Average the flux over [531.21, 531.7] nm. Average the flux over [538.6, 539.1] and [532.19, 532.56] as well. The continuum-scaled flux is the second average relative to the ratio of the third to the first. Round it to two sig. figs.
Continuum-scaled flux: 5.0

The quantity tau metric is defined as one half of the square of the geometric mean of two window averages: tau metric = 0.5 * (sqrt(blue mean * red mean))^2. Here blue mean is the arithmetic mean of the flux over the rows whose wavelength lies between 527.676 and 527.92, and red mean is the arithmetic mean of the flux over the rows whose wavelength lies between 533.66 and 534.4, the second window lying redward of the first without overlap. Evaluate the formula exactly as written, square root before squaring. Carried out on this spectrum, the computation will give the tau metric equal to 13.1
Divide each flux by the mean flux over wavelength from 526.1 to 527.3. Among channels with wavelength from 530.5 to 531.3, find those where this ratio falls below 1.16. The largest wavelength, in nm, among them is 531.272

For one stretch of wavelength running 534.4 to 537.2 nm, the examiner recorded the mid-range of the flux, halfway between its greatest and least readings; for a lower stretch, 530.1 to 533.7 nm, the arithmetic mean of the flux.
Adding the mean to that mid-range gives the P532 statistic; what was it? 11.1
